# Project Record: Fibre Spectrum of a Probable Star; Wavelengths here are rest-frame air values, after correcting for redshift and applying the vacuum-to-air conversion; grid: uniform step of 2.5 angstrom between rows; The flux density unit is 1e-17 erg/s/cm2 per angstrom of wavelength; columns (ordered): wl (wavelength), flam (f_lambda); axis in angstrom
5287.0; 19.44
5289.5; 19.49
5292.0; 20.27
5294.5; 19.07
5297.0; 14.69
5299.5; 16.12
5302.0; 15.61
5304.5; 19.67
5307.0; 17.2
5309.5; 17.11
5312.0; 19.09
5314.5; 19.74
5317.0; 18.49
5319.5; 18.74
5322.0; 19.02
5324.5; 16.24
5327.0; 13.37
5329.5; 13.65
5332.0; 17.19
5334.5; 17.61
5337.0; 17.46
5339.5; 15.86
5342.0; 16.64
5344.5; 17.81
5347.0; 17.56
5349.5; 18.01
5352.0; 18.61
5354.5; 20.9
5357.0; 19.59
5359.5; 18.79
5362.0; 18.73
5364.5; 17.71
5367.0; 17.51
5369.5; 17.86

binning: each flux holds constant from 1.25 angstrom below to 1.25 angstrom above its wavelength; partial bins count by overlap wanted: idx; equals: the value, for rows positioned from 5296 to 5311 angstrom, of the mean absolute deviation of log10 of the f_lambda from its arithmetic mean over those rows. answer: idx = 0.0325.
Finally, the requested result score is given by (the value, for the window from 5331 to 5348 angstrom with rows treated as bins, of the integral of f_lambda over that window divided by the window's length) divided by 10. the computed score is 1.72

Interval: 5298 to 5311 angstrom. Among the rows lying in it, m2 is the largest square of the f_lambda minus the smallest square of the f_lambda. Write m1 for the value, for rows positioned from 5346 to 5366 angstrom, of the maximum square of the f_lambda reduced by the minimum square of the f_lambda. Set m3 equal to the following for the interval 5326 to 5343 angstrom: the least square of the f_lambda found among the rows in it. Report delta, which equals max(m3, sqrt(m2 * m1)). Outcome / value 179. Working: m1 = 128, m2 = 143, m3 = 179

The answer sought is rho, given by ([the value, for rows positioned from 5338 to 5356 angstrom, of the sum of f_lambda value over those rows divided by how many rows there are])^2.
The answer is 321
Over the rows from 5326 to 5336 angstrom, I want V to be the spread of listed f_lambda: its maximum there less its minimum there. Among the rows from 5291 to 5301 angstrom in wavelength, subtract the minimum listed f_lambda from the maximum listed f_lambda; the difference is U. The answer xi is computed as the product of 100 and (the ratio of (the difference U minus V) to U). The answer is 24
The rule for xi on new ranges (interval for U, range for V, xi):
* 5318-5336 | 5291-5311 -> 1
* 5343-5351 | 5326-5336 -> -842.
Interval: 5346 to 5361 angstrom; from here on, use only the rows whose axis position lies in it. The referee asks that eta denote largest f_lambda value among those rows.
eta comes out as 20.9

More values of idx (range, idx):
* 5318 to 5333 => 0.0528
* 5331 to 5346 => 0.0145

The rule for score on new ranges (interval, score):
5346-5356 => 1.88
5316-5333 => 1.66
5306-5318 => 1.83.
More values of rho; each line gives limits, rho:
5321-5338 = 268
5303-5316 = 345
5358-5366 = 339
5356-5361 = 368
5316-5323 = 352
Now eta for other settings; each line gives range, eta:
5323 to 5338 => 17.61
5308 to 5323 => 19.74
